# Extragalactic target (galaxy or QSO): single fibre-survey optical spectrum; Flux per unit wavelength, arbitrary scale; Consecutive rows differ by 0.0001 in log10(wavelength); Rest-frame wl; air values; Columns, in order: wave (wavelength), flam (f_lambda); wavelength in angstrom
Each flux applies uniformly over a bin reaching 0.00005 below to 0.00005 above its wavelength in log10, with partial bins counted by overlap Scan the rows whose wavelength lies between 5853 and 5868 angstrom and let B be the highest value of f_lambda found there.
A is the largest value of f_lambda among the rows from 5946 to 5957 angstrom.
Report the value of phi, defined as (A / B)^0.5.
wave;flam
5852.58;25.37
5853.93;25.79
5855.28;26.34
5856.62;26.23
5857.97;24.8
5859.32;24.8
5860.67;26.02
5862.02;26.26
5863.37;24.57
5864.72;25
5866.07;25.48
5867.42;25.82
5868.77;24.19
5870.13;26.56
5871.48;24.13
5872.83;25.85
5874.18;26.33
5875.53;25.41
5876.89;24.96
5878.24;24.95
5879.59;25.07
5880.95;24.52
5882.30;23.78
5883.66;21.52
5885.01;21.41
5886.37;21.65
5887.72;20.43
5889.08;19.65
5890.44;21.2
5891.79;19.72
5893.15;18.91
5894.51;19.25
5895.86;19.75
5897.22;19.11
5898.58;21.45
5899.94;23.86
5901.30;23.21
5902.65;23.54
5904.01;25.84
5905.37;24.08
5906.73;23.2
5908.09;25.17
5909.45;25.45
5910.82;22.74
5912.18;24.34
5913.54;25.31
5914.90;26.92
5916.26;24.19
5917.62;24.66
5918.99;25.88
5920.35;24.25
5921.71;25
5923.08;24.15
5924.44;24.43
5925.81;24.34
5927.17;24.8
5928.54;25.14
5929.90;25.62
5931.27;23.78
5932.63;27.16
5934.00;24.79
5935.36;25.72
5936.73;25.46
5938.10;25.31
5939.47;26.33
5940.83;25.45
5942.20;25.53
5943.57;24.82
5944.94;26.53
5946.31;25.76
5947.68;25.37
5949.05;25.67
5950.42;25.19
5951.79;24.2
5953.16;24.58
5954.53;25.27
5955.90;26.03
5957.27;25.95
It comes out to 0.99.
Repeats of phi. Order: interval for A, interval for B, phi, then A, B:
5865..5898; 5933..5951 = 1.00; 26.56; 26.53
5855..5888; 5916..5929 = 1.01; 26.56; 25.88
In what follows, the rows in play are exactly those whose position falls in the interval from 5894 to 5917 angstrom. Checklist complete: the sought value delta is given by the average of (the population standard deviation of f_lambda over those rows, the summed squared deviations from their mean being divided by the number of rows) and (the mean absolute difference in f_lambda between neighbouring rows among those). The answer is 1.9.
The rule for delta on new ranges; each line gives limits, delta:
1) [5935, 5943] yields 0.4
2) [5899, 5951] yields 1.0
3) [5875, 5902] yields 1.6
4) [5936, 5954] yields 0.6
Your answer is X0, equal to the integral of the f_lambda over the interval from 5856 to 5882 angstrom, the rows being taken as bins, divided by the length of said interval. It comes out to 25.3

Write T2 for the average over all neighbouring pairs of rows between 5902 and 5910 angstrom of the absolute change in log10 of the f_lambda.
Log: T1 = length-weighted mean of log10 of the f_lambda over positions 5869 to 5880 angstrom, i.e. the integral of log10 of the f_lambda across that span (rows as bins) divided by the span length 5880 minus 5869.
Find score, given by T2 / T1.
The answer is 0.018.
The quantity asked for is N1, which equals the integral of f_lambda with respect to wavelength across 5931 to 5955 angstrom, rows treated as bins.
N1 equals 610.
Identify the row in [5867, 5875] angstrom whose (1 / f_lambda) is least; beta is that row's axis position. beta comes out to 5870.13 angstrom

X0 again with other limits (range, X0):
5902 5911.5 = 24.3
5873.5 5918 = 23.1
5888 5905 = 21.3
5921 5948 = 25.3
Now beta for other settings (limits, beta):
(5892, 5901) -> 5899.94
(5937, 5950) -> 5944.94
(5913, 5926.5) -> 5914.90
